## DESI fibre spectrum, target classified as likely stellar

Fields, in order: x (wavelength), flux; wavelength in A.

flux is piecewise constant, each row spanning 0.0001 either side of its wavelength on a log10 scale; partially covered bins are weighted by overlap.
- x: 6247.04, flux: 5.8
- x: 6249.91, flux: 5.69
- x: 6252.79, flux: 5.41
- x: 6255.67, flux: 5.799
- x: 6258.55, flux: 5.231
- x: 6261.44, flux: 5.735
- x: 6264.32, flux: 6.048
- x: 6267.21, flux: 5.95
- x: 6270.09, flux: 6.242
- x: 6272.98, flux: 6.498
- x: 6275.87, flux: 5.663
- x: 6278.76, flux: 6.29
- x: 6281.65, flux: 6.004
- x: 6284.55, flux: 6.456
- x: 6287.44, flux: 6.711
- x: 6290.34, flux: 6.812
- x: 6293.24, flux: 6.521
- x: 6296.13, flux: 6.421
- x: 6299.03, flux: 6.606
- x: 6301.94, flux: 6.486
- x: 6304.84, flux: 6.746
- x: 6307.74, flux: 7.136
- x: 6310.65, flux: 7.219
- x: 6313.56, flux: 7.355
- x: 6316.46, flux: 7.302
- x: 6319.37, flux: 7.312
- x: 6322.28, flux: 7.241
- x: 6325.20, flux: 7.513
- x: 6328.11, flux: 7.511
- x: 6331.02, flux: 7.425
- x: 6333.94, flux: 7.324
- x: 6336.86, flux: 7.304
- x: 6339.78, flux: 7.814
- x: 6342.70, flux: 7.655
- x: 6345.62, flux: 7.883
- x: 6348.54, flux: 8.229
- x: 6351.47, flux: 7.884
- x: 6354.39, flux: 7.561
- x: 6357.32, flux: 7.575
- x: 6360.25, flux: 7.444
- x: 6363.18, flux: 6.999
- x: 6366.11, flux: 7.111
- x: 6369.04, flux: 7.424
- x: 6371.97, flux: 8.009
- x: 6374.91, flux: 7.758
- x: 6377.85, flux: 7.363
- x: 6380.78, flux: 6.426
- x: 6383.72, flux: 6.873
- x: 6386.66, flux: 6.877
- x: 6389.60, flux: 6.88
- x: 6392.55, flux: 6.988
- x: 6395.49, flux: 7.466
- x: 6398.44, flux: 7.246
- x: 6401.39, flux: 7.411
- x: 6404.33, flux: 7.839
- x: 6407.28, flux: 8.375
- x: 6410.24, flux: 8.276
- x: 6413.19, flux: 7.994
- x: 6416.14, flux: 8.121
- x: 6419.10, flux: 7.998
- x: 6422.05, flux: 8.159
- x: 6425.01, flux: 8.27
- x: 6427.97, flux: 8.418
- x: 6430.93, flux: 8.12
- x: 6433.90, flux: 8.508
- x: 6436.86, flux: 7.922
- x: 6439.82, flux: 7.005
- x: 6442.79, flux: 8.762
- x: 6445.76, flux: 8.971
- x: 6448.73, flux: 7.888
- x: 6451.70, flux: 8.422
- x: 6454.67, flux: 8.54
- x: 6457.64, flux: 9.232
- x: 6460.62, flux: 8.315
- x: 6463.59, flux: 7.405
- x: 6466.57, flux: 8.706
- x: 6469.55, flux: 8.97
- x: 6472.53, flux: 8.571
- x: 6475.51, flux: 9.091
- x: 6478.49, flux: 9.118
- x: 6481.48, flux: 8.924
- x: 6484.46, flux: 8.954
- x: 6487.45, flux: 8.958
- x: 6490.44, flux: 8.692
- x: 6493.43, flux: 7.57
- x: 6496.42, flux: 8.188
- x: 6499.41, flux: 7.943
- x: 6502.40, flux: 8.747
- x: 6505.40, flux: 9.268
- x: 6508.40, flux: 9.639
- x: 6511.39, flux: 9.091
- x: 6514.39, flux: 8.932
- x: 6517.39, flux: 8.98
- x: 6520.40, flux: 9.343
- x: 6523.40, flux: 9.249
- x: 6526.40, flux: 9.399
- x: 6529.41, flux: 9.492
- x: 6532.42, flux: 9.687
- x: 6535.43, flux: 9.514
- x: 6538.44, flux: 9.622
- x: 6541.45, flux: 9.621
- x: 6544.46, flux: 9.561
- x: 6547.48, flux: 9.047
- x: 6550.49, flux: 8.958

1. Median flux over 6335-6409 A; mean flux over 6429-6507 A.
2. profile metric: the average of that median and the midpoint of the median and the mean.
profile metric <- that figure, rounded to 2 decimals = 7.71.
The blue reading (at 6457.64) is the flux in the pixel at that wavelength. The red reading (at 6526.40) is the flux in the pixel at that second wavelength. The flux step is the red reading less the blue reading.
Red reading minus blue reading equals 0.17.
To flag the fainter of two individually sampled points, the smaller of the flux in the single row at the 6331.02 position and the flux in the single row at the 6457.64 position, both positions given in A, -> 7.4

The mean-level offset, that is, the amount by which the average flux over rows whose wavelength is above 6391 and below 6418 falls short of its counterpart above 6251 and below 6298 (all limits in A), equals -1.6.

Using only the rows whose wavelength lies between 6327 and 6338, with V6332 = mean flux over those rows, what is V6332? 7.4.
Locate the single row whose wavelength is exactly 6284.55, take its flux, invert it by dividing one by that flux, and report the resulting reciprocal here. 0.155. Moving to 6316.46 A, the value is 0.137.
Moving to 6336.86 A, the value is 0.137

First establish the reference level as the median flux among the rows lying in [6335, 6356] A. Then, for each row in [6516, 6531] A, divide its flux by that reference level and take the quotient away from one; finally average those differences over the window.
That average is -0.19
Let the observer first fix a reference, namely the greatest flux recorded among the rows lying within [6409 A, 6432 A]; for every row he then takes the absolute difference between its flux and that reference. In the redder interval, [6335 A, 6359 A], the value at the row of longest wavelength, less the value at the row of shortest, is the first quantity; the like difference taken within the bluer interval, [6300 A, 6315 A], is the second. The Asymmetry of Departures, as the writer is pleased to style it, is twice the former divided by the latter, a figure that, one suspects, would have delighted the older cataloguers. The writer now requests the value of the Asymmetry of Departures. 0.6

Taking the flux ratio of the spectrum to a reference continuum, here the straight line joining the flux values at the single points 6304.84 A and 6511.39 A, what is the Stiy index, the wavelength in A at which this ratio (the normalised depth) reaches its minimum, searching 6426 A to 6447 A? 6439.82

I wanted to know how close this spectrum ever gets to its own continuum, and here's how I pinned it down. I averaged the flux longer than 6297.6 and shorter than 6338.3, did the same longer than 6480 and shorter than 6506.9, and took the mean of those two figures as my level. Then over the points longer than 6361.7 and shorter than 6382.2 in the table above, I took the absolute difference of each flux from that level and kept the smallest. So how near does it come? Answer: 0.12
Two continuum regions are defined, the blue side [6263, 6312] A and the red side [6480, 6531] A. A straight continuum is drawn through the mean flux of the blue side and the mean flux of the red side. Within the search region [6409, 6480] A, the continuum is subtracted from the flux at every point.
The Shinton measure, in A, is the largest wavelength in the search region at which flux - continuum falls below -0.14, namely 6463.59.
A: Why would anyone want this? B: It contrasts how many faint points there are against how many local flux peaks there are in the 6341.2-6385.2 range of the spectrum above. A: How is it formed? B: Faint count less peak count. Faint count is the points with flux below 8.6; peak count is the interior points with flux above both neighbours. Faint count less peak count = 12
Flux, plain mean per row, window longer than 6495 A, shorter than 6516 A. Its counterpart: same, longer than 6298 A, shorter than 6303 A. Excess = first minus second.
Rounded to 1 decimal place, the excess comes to 2.3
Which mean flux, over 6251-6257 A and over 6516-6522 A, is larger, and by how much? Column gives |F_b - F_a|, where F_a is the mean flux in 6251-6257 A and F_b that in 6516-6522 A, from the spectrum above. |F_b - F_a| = 3.6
